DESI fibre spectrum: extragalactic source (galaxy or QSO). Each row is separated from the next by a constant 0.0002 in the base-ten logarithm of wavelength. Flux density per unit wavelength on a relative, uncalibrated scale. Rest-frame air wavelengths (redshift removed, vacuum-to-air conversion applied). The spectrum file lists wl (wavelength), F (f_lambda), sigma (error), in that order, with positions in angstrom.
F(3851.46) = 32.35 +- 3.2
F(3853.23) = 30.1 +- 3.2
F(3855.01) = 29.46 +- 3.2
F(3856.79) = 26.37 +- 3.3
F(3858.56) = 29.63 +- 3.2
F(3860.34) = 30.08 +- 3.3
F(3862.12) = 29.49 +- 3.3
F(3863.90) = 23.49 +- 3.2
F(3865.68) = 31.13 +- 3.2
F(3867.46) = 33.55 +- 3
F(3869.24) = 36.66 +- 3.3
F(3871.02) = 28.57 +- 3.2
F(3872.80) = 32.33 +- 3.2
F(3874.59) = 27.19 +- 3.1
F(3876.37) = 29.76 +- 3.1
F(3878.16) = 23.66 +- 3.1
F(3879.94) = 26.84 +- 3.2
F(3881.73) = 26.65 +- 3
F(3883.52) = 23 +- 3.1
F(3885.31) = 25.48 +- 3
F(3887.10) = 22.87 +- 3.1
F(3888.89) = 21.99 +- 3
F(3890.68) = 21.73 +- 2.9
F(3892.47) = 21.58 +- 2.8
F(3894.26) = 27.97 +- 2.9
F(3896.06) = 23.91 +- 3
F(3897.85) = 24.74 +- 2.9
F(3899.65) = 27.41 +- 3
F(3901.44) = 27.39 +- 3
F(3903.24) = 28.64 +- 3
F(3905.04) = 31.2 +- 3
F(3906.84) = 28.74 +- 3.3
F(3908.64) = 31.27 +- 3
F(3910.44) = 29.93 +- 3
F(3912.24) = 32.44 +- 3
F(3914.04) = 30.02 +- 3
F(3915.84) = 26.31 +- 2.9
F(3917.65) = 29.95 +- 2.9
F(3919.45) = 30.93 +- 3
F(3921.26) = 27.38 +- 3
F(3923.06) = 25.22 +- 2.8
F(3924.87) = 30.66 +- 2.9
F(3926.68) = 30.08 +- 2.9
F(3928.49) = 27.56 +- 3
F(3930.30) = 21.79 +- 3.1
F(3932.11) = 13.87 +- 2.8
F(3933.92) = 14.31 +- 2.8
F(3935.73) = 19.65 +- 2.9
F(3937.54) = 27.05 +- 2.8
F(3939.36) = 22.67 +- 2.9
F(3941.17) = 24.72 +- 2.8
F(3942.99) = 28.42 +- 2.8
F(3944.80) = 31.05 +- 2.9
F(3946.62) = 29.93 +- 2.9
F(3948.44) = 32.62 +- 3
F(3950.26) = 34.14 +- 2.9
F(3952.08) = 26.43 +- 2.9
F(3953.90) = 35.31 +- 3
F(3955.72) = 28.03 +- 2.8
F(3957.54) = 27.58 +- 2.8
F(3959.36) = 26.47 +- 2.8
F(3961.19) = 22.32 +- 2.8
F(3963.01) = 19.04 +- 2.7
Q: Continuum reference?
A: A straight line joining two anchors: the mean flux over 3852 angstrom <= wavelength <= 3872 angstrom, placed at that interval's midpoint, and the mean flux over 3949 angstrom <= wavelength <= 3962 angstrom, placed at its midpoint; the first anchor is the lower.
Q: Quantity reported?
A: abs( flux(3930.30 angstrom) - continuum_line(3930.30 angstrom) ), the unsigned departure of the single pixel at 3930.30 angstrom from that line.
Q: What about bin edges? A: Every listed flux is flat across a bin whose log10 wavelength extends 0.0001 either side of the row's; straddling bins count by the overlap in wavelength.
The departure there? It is 7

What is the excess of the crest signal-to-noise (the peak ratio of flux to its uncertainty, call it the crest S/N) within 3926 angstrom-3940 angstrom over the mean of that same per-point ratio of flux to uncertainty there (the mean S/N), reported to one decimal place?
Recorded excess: 2.8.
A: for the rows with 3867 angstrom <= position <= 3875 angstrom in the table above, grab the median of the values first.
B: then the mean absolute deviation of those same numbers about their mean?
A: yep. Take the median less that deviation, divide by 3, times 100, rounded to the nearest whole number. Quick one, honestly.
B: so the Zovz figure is 977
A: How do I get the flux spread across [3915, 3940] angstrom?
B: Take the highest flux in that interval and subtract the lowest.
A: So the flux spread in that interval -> 17.1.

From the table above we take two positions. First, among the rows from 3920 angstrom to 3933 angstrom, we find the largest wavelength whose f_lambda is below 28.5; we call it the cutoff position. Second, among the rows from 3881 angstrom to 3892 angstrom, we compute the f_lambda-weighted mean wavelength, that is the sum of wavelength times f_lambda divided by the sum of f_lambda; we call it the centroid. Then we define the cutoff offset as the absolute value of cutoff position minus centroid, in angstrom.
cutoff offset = 46.1 angstrom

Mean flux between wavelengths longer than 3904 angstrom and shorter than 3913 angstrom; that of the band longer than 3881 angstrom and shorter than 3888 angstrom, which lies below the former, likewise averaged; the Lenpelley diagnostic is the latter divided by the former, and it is 0.80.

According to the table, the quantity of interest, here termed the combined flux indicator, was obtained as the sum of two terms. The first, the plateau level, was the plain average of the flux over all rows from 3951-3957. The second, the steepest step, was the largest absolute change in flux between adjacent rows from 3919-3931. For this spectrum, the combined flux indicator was 35.7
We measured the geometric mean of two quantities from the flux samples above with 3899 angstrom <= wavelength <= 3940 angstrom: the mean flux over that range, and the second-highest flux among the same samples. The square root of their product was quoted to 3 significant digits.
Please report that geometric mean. 28.9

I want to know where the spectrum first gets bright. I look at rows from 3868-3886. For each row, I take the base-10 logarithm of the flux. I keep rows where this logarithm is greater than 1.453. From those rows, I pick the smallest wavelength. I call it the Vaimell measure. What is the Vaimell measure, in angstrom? 3869.24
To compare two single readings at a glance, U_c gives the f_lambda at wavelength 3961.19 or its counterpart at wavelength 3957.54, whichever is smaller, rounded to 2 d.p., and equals 22.32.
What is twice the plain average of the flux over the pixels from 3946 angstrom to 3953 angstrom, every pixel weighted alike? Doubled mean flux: 61.6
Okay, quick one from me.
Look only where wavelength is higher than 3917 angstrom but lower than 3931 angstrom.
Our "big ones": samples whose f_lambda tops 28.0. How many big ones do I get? 4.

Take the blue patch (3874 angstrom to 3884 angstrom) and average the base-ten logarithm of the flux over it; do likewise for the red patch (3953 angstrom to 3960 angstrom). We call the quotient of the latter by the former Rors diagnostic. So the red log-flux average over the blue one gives 1.03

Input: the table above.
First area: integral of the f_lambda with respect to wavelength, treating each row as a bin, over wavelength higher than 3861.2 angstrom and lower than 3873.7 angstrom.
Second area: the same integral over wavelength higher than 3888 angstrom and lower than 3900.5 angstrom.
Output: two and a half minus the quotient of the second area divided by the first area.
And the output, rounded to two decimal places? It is 1.71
